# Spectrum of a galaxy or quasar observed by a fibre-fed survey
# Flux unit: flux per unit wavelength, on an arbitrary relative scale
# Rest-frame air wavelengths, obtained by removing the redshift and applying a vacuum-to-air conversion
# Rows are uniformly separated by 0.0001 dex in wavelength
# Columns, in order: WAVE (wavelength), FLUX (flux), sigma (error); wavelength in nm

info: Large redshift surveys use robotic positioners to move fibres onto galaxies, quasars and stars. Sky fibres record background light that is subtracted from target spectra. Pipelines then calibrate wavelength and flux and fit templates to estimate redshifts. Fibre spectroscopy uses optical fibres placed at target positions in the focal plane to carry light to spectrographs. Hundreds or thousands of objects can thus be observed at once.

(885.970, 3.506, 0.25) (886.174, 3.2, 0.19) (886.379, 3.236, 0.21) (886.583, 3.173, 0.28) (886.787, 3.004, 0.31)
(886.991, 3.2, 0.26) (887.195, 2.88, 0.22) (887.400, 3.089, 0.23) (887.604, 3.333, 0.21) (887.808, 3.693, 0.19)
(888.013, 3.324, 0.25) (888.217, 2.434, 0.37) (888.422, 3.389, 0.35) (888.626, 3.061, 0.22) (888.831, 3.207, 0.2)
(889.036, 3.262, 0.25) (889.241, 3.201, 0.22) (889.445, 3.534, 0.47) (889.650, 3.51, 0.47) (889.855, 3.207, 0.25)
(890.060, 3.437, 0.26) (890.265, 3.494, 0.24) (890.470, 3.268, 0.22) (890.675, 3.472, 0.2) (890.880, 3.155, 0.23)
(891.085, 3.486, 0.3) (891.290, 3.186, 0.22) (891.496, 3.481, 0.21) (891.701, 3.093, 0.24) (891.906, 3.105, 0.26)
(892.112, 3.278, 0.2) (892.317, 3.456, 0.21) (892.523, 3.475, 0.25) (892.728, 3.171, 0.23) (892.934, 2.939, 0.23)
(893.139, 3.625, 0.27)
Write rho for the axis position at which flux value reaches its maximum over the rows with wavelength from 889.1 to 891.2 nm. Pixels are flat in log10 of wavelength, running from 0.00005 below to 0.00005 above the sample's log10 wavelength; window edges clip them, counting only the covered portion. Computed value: 889.445 nm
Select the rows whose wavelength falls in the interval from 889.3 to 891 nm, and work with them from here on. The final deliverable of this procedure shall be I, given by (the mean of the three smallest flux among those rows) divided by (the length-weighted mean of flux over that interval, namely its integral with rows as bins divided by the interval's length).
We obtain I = 0.949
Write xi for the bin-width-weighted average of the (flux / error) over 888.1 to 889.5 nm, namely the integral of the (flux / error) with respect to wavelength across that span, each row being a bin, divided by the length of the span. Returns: 11.8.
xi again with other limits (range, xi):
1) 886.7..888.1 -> 13.9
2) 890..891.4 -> 14.3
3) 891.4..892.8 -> 14.6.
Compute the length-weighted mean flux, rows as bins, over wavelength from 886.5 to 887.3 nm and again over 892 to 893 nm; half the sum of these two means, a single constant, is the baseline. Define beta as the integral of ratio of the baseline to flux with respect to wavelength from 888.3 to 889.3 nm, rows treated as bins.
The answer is 1.0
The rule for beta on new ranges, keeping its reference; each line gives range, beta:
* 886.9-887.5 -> 0.6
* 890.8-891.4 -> 0.6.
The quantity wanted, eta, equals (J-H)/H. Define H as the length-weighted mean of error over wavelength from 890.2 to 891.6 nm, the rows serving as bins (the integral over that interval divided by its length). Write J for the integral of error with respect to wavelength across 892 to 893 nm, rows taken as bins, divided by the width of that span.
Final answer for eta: 0.0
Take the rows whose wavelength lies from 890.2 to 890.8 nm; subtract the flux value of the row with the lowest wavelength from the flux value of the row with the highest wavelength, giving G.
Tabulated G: -0.02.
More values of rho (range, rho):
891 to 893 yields 891.085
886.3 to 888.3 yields 887.808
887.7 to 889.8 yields 887.808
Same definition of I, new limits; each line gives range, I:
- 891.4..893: 0.935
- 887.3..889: 0.896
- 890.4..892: 0.950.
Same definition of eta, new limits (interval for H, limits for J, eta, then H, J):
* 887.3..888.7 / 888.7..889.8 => 0.2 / 0.261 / 0.32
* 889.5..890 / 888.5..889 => -0.4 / 0.362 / 0.22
